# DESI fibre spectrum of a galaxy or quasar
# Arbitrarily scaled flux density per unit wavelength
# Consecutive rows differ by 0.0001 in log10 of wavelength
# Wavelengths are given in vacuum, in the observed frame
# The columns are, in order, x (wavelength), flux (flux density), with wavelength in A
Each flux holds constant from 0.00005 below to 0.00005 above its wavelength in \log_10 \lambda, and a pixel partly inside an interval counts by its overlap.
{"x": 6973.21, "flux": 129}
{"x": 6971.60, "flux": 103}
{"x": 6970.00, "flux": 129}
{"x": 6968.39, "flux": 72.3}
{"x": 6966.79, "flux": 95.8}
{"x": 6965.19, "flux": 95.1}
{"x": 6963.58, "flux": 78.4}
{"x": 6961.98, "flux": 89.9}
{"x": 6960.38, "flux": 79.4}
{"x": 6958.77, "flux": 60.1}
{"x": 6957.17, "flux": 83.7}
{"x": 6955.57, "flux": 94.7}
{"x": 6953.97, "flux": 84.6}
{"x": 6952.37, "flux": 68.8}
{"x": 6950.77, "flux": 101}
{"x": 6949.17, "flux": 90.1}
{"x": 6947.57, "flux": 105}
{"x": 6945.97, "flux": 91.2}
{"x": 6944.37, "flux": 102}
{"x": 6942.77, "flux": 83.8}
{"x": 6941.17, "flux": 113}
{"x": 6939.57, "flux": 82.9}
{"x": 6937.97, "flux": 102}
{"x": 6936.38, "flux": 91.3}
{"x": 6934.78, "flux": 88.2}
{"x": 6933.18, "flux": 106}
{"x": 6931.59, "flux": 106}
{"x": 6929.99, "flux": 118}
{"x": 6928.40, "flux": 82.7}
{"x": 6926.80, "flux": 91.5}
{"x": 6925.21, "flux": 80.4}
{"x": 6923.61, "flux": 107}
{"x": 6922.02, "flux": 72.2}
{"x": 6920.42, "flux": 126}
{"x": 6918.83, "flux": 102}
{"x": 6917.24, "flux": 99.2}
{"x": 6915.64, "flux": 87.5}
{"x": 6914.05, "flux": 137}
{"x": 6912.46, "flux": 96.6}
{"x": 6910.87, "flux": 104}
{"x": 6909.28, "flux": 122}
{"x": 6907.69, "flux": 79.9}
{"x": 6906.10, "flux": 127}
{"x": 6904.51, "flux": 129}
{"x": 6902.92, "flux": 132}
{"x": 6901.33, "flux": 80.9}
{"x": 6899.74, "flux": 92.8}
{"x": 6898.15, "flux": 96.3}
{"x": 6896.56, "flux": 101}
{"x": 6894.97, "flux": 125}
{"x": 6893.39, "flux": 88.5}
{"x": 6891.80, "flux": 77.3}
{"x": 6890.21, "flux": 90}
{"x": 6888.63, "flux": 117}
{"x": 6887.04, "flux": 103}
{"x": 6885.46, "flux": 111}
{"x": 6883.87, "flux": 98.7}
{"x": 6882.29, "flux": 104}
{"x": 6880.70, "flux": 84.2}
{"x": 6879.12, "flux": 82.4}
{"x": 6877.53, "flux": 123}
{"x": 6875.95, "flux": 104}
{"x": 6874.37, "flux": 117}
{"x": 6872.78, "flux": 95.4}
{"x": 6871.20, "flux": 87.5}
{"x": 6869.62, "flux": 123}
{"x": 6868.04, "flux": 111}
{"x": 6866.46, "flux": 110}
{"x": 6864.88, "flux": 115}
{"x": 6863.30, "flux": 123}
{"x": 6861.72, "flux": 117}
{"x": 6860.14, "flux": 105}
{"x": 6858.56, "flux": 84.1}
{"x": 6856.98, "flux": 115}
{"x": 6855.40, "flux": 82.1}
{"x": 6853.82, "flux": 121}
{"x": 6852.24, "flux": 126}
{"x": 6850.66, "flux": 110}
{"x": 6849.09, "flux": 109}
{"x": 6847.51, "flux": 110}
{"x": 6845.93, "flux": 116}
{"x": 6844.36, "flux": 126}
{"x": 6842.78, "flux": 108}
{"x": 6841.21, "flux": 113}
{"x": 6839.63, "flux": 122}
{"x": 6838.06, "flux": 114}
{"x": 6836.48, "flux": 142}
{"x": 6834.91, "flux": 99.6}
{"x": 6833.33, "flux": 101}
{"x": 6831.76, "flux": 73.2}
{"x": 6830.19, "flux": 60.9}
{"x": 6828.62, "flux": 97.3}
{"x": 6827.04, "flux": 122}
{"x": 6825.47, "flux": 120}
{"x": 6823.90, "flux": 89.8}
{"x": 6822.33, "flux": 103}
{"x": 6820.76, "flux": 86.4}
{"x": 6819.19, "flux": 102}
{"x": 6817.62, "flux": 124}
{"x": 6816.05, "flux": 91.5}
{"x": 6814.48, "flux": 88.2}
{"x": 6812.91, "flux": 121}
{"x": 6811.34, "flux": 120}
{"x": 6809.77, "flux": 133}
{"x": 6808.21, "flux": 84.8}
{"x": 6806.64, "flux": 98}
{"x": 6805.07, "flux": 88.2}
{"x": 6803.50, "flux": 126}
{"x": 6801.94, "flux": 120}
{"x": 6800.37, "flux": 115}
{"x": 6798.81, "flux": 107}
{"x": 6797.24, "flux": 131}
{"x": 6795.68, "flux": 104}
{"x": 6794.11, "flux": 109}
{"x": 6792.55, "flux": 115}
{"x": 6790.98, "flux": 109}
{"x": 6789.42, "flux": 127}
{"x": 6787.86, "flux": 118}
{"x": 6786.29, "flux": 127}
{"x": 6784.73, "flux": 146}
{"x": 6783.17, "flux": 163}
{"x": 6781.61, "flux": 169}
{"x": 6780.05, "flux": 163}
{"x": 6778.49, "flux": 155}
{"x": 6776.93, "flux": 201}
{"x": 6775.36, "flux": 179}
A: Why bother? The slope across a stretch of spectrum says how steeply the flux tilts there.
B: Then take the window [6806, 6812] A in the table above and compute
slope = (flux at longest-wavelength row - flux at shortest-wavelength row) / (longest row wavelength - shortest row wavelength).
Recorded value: 4.7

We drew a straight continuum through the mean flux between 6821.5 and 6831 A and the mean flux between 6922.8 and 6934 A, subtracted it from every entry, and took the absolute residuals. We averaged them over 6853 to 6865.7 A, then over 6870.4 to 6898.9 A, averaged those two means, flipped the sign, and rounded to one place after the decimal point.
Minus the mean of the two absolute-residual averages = -14.1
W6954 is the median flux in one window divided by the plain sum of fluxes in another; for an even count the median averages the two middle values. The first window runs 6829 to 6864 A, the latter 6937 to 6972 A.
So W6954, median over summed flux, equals 0.056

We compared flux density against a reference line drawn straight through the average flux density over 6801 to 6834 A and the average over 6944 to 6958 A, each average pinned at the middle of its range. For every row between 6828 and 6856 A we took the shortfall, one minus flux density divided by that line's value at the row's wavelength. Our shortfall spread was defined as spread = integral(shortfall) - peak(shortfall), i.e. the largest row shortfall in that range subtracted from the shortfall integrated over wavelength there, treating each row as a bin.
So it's -2.4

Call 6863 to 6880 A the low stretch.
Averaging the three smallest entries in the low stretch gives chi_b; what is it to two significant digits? 88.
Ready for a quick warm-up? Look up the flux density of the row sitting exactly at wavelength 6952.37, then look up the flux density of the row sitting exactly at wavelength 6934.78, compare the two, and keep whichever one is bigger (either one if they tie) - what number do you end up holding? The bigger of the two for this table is 88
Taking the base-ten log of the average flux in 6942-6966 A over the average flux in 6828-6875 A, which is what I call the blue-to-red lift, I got -0.092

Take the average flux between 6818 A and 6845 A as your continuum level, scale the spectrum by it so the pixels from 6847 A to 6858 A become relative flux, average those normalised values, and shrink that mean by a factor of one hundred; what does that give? 0.0105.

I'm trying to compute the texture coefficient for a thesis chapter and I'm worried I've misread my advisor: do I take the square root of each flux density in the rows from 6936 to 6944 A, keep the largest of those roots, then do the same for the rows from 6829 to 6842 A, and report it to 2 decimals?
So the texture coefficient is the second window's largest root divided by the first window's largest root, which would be 1.12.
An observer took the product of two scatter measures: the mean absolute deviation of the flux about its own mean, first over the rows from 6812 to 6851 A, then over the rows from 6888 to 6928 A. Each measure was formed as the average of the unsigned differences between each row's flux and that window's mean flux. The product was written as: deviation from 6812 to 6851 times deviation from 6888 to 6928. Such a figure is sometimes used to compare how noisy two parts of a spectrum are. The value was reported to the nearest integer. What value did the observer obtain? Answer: 223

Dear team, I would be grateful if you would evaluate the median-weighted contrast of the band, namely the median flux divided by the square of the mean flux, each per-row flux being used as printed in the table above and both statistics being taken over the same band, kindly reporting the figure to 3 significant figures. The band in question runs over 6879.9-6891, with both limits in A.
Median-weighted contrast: 0.0101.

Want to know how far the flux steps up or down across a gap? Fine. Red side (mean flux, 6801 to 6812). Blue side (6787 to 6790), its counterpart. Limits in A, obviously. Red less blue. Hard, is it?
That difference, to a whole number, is -12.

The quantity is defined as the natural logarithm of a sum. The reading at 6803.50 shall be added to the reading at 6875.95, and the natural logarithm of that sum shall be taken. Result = 5.44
